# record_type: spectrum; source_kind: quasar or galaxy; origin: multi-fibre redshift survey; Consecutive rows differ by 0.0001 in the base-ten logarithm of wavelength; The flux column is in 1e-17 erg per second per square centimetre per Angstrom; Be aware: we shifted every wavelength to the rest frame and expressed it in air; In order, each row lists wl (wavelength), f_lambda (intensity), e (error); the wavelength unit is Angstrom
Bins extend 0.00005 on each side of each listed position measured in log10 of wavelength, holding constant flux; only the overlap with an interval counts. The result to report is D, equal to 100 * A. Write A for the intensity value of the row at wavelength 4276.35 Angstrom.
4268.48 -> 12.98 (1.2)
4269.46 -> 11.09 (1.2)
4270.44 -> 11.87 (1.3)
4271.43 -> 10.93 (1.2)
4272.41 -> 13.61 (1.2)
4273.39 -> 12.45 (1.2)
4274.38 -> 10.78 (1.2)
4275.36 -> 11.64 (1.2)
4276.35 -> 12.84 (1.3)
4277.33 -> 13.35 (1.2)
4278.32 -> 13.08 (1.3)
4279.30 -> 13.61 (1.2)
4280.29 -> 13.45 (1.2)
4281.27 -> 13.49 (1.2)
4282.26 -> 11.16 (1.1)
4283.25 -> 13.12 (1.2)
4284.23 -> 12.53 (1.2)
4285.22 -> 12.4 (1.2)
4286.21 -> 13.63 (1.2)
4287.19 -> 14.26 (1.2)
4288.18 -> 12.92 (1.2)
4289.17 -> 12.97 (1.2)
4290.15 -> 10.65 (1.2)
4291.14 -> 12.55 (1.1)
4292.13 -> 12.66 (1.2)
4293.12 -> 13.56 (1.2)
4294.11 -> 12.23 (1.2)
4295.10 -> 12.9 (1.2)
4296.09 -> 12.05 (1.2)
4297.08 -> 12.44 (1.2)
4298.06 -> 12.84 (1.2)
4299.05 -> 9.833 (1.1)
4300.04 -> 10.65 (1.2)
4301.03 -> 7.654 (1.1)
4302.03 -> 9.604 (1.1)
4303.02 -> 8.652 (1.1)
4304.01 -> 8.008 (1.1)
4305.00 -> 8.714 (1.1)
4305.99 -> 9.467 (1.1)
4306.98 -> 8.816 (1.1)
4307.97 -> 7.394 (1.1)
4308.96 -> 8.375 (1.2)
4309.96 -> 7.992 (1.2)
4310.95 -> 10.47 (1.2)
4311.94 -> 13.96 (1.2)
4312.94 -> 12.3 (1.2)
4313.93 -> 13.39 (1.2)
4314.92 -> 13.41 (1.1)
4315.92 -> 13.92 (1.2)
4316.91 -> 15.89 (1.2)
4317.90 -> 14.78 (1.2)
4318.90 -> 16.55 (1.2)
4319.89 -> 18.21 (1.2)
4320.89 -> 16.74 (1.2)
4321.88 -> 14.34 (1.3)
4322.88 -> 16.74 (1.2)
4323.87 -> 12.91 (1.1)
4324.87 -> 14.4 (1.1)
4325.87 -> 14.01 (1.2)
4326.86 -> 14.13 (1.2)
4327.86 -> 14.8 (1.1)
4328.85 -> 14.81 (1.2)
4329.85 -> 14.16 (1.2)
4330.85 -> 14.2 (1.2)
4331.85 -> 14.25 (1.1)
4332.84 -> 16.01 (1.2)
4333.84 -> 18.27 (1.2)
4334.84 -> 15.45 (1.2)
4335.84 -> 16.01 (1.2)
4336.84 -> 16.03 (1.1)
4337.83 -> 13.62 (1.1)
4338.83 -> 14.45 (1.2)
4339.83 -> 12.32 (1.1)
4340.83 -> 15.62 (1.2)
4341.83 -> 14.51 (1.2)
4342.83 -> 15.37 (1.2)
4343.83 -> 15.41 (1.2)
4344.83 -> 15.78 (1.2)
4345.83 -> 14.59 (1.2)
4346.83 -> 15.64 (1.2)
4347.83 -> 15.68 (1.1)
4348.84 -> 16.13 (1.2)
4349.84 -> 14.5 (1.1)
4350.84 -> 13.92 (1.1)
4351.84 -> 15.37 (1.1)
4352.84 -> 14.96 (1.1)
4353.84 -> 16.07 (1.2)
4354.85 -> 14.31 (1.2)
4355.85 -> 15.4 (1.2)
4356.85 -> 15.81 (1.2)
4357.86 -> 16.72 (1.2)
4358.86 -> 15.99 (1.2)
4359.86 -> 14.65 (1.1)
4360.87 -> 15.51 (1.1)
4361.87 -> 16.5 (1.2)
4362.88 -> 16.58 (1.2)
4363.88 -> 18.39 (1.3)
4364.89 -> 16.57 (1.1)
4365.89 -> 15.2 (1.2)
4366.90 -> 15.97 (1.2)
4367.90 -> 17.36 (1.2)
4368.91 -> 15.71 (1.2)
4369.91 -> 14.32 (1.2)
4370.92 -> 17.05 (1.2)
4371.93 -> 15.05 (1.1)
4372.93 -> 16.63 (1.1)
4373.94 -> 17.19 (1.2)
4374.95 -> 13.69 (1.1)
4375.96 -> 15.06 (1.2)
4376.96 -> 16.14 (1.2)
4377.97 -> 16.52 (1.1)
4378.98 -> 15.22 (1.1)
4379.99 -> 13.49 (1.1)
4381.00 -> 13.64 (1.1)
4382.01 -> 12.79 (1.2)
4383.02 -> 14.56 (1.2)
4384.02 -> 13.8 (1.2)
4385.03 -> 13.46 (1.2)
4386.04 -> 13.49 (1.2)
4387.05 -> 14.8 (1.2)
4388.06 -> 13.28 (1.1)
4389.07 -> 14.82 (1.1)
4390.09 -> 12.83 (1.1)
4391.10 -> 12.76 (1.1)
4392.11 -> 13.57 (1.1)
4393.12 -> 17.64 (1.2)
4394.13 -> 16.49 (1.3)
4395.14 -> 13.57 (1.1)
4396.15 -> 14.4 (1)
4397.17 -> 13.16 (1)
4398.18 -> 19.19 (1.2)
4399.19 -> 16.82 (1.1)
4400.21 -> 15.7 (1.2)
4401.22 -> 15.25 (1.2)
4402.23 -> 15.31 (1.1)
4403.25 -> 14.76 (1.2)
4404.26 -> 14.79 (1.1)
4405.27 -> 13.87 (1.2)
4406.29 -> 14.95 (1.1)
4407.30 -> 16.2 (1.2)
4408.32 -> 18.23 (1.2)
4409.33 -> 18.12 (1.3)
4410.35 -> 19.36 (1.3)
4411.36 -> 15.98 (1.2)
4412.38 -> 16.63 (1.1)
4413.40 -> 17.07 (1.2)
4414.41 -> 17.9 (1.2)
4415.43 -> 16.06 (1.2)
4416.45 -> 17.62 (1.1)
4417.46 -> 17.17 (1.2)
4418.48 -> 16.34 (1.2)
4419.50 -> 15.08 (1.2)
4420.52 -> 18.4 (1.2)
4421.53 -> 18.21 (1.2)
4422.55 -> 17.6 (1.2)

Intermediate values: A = 12.84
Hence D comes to 1284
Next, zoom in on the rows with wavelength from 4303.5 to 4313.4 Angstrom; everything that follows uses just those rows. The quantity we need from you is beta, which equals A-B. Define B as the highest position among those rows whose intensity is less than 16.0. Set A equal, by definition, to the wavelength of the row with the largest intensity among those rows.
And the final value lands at -1.0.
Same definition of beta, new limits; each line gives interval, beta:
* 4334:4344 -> -7.0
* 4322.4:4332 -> -9.0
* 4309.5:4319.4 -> 1.0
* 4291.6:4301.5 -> -7.9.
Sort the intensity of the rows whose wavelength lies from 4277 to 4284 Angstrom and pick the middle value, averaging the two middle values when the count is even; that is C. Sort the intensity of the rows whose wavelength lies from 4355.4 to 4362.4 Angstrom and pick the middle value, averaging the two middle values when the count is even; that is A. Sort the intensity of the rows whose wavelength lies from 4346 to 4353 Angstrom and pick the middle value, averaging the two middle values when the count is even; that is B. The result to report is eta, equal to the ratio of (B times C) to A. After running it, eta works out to 13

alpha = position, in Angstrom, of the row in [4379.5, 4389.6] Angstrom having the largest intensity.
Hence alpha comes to 4389.07 Angstrom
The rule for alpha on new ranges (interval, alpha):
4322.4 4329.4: 4322.88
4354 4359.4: 4357.86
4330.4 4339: 4333.84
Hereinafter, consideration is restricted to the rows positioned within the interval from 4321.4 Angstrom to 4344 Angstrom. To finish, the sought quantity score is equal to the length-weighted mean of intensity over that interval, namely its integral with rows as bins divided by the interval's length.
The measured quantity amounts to 14.9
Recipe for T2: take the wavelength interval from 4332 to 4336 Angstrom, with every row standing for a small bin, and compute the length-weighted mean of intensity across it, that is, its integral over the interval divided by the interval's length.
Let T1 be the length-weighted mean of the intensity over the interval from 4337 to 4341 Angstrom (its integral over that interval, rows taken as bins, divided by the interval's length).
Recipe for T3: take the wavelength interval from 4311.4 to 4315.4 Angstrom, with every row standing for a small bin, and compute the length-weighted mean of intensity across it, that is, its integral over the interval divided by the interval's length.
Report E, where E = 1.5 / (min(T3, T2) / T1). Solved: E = 1.59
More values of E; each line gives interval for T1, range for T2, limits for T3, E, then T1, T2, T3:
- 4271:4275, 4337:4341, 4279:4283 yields 1.39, 12.0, 14.1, 12.9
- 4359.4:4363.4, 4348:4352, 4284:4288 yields 1.80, 15.8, 15.0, 13.2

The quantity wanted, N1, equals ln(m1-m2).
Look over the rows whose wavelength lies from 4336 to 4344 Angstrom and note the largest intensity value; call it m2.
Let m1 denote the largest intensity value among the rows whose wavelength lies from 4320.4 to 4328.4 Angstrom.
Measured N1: -0.3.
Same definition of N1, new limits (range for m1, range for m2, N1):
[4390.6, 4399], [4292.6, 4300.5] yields 1.7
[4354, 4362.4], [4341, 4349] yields -0.5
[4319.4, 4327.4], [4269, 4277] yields 1.5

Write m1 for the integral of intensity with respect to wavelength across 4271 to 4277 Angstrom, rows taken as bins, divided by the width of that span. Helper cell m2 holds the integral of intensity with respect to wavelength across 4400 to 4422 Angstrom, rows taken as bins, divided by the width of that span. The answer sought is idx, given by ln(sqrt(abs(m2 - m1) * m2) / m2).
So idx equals -0.7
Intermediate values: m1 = 12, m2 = 16.5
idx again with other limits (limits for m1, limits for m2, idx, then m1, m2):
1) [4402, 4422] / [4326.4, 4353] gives -1.1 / 17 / 15.0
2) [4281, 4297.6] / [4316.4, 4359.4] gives -0.9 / 13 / 15.2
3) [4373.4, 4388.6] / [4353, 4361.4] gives -1.3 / 14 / 15.5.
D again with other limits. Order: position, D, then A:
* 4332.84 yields 1601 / 16.01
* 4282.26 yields 1116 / 11.16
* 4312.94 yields 1230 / 12.3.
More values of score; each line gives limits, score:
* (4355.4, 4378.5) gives 16.0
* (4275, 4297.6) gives 12.8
